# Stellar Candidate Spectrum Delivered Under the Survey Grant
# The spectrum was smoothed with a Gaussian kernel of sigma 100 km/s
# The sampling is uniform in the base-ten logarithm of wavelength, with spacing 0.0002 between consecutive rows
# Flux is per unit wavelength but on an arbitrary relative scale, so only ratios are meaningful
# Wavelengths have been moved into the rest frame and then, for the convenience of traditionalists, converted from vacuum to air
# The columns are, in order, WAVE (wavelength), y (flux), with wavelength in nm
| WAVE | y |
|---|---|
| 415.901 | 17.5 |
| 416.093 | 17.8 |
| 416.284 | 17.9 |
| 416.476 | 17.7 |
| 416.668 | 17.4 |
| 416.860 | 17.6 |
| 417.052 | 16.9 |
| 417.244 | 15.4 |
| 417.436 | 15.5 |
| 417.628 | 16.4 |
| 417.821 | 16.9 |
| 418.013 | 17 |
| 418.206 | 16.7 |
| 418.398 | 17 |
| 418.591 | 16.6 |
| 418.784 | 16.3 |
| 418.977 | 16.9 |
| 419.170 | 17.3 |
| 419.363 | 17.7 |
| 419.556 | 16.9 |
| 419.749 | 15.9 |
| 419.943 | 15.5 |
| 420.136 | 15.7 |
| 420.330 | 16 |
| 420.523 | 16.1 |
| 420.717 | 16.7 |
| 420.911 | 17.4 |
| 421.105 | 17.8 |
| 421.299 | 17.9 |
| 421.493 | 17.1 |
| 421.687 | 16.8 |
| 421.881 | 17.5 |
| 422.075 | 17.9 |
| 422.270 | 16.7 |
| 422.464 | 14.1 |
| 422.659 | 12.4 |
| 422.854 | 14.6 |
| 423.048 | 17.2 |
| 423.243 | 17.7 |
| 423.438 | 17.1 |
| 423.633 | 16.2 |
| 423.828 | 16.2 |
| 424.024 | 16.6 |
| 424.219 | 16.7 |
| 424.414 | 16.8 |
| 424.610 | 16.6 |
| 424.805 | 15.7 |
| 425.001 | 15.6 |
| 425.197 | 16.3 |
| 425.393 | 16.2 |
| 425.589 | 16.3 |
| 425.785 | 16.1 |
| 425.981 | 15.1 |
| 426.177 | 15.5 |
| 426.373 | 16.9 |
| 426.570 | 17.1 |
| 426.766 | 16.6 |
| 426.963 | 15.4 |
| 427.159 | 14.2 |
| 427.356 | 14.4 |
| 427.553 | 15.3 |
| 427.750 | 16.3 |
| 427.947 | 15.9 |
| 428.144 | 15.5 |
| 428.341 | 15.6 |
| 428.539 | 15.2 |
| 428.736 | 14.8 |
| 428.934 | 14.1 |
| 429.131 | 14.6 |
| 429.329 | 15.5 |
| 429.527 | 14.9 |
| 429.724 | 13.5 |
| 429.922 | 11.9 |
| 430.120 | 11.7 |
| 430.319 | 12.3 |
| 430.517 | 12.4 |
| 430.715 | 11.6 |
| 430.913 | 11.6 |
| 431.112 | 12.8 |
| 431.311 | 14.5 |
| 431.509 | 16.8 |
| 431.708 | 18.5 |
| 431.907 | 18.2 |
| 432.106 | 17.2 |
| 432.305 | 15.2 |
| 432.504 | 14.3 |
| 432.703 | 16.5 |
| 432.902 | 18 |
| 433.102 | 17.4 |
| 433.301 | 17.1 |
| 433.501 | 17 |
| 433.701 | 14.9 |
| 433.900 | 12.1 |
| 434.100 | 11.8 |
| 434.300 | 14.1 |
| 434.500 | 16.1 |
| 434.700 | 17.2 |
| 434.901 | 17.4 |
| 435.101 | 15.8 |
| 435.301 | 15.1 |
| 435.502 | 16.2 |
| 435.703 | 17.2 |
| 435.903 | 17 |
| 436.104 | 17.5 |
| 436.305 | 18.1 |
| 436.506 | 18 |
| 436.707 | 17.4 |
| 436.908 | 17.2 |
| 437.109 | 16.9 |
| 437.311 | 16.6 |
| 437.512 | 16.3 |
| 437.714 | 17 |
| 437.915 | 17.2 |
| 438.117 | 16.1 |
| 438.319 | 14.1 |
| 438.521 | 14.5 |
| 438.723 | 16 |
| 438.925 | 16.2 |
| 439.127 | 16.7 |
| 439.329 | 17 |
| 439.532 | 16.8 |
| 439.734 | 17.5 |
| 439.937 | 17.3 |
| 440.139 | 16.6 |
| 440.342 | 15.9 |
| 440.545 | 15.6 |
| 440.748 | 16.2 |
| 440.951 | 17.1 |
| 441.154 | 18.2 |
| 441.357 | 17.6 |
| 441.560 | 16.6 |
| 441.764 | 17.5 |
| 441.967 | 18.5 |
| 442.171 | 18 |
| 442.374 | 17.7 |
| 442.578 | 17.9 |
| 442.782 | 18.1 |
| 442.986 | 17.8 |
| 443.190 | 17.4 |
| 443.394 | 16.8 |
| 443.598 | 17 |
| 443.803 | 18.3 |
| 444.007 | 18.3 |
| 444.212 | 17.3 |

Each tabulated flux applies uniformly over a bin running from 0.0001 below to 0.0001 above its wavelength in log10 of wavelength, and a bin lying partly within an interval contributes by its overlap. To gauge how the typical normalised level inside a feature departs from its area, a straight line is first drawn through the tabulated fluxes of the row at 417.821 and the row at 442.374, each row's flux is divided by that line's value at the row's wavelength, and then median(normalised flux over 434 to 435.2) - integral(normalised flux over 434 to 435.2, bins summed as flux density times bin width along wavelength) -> -0.1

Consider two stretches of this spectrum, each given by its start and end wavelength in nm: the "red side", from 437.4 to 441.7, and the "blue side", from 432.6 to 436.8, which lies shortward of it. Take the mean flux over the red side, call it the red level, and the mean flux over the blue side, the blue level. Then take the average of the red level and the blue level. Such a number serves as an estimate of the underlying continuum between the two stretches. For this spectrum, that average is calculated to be 16.4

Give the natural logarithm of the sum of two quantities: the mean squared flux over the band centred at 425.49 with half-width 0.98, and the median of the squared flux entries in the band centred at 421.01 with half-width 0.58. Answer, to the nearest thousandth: 6.319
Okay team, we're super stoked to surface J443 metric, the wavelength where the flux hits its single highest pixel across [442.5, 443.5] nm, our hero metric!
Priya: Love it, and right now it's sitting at 442.782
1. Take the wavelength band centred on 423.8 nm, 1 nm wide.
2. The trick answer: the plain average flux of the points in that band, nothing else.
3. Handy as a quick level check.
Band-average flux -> 16.6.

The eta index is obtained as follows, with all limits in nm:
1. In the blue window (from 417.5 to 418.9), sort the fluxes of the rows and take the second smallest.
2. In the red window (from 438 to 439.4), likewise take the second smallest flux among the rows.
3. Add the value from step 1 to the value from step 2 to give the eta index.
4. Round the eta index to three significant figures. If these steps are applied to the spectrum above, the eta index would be 30.9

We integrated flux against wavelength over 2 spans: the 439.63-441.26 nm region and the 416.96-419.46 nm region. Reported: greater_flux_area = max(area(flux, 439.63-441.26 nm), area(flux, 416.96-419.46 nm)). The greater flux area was 42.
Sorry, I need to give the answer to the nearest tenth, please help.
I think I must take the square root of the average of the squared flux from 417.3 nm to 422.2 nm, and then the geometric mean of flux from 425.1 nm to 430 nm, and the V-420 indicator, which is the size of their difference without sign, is 1.5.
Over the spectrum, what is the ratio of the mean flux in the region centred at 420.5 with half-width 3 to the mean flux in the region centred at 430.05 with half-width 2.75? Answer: 1.13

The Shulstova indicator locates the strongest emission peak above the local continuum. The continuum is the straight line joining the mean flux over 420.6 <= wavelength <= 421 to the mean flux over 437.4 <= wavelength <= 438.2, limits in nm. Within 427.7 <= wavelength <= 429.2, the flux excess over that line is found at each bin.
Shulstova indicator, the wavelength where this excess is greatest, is 427.750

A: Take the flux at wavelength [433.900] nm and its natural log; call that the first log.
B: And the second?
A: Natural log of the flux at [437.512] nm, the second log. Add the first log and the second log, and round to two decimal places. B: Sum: 5.28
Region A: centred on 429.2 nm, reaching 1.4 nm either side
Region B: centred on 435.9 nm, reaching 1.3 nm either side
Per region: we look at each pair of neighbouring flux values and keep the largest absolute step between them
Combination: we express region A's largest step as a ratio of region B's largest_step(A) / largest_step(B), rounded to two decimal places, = 1.00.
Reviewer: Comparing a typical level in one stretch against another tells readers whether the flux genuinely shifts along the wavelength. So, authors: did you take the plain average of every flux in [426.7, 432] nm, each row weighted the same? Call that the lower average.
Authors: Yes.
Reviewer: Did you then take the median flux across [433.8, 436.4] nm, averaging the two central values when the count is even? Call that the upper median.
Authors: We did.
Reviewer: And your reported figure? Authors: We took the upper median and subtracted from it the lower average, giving 1.6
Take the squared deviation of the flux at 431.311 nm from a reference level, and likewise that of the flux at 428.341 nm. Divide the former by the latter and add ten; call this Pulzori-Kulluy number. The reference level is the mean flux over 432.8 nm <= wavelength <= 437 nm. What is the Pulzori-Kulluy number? 16.5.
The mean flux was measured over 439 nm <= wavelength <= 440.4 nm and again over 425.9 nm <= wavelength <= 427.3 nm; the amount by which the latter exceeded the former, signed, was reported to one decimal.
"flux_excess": -1.0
